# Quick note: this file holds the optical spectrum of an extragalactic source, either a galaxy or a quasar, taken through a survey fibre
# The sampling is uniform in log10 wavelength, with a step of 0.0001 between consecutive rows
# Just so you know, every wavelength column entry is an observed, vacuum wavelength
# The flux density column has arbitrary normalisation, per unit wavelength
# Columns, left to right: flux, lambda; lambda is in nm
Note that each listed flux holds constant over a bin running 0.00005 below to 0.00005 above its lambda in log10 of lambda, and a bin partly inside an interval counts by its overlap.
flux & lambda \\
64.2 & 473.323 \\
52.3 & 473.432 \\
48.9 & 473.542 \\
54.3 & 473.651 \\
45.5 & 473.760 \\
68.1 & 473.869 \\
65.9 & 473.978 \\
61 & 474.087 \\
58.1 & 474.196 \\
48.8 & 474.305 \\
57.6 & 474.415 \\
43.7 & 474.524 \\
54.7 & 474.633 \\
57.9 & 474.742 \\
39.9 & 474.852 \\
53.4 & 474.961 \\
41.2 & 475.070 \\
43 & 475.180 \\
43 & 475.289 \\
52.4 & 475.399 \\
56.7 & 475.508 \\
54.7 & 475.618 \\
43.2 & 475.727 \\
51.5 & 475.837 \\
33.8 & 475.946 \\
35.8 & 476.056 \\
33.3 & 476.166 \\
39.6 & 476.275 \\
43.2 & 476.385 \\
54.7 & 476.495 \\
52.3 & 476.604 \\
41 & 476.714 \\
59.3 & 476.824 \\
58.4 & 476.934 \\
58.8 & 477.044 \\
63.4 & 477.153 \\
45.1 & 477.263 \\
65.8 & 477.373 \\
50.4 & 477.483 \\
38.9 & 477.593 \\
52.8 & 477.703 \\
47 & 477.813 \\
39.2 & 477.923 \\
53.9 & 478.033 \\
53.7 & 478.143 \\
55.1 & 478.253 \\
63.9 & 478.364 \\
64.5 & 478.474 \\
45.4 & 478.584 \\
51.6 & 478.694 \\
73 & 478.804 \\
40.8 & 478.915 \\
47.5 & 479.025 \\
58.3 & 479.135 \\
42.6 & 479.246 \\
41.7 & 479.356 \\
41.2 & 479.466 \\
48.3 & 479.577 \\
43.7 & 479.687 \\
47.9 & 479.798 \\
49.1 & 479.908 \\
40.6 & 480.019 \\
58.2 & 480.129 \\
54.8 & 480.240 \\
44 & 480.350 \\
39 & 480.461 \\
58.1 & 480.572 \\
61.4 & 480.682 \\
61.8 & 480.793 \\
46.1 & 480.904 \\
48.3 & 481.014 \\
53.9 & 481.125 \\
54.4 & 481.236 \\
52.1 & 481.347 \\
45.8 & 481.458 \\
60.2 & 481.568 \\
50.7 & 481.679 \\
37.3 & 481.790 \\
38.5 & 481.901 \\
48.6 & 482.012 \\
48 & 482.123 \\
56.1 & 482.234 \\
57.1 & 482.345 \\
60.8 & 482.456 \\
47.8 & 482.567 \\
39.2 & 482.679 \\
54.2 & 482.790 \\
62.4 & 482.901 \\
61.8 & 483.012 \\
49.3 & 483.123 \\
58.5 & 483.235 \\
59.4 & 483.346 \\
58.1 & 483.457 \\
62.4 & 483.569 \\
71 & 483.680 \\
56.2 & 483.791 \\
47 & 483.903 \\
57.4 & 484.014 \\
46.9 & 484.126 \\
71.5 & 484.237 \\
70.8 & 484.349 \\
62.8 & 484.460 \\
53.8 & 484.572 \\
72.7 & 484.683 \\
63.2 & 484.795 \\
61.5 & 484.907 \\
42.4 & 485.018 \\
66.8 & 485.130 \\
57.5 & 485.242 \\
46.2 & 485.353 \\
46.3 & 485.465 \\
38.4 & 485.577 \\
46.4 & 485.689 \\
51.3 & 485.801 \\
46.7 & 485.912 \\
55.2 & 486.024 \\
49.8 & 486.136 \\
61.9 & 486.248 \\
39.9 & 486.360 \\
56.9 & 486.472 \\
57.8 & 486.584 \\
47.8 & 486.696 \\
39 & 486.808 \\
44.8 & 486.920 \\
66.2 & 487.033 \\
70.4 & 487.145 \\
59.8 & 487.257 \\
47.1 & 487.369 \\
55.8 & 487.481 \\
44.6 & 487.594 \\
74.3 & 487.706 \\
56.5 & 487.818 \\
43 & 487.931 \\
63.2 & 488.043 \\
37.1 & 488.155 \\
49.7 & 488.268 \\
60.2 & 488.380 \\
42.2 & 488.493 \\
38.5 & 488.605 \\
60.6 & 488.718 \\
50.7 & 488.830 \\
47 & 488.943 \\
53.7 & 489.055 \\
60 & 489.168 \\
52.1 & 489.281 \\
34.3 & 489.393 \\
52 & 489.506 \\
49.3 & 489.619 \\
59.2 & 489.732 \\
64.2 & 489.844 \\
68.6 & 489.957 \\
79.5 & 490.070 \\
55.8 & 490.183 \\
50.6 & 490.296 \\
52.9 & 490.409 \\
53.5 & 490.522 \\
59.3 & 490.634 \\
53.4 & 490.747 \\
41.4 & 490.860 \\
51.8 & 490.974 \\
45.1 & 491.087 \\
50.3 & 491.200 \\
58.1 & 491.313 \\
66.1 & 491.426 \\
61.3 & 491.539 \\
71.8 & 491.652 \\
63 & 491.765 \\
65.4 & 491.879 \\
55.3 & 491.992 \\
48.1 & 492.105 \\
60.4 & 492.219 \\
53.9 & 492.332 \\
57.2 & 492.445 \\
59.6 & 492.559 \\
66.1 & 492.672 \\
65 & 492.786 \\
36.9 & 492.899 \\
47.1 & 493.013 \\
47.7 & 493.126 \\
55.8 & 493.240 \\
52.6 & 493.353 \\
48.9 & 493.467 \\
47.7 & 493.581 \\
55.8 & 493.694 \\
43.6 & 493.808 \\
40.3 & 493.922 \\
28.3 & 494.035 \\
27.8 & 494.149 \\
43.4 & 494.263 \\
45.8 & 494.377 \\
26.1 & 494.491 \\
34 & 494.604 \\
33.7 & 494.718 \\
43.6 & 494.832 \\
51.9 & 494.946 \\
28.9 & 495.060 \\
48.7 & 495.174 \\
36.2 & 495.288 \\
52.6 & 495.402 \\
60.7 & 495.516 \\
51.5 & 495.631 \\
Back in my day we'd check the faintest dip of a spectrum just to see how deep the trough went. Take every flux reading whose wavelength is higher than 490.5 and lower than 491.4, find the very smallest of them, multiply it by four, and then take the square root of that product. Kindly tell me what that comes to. 12.9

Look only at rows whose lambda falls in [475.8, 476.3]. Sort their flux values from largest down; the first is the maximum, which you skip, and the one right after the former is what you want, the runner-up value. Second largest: 39.6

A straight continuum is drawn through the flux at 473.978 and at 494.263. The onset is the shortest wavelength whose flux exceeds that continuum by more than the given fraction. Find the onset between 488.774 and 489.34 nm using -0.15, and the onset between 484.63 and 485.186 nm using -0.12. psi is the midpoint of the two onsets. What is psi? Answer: 486.76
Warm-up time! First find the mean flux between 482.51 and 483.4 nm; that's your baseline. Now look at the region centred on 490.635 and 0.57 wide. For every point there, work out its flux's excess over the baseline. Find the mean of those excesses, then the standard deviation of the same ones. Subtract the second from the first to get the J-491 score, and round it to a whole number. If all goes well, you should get -8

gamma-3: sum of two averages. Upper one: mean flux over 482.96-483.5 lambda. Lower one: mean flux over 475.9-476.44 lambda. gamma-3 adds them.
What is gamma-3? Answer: 95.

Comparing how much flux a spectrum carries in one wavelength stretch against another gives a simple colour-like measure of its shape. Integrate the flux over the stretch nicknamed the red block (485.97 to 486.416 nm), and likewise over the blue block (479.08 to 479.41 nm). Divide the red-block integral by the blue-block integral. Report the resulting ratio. 1.5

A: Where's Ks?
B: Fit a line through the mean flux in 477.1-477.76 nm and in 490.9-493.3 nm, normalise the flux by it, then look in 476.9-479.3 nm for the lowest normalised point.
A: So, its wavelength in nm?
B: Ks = 477.593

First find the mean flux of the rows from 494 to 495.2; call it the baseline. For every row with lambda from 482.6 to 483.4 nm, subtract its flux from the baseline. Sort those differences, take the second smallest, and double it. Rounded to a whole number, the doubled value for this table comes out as -49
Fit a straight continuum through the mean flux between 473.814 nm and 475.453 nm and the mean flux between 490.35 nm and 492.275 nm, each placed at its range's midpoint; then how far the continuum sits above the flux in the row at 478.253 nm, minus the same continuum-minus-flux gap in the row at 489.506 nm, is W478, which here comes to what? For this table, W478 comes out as -5.6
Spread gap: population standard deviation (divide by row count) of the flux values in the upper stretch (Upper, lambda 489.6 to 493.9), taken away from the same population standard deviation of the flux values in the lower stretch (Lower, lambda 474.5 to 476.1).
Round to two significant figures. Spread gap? -1.1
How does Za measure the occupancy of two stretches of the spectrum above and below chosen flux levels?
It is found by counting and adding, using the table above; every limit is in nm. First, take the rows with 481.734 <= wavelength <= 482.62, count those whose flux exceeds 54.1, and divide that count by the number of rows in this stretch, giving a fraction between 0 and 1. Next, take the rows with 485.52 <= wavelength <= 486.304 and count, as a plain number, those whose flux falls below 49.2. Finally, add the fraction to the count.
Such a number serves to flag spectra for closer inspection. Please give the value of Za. 3.4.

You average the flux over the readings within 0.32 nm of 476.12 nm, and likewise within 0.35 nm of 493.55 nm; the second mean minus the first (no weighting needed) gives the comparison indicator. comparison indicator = 11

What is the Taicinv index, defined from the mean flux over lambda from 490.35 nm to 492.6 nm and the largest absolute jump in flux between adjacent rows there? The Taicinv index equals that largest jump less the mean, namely -44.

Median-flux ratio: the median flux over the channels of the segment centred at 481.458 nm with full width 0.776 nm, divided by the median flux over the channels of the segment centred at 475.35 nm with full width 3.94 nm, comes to 1.00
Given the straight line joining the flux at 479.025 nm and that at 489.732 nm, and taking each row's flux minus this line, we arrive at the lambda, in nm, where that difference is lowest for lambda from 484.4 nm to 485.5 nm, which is 485.018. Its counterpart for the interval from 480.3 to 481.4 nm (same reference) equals 480.461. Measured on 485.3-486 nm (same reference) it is 485.577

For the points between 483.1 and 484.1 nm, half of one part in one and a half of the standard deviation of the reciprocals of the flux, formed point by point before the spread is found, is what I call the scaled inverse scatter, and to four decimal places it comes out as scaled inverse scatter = 0.0007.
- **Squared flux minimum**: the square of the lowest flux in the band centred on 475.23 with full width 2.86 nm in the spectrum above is 1109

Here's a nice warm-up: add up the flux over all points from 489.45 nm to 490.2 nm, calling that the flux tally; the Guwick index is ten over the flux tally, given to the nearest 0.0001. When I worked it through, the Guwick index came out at 0.0233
